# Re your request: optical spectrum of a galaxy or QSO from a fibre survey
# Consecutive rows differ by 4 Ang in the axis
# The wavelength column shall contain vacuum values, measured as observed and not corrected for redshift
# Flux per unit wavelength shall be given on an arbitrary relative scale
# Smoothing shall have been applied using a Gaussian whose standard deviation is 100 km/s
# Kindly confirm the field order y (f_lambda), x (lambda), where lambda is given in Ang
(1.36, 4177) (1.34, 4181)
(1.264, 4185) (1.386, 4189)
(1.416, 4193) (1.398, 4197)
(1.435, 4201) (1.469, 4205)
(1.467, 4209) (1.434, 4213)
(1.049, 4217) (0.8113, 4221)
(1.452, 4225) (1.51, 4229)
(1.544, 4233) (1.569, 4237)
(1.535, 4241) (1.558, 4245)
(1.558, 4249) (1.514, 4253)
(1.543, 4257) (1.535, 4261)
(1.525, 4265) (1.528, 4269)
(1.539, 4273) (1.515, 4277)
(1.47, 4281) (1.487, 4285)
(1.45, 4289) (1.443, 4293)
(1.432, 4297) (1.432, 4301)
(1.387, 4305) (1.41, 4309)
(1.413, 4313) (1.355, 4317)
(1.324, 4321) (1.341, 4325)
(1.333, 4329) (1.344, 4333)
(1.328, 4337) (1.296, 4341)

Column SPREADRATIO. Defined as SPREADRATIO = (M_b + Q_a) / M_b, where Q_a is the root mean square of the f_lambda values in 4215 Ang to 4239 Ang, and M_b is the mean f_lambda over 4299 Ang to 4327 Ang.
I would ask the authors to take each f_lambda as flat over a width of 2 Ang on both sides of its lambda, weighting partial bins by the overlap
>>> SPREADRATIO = 1.98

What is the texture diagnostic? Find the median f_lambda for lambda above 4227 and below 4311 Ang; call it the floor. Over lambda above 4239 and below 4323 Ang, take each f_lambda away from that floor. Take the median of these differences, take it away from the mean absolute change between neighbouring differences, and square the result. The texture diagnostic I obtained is 0.0000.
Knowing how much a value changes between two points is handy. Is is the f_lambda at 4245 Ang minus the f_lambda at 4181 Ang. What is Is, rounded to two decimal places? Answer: 0.22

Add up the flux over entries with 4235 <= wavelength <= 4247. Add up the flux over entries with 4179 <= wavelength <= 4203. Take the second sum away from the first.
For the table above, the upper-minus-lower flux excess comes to -4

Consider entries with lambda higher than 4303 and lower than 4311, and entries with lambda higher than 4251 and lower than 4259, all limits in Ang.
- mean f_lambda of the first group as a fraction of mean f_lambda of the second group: 0.91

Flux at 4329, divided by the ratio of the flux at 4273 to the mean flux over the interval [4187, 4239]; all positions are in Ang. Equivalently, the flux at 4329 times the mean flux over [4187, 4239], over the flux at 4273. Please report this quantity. 1.20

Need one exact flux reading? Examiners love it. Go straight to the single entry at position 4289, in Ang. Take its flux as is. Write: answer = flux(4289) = 1.45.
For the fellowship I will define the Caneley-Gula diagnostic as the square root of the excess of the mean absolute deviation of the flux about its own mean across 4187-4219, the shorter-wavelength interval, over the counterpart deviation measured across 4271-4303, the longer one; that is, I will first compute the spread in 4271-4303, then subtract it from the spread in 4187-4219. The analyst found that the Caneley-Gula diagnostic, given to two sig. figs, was 0.23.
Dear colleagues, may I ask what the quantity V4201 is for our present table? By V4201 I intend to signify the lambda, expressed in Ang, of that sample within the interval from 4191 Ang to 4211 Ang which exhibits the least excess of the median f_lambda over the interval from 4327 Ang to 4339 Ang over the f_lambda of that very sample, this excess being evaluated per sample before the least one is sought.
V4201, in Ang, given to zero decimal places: 4205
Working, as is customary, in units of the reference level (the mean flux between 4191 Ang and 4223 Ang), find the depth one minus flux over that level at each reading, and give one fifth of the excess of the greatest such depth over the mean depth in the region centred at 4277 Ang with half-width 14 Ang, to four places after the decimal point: 0.0079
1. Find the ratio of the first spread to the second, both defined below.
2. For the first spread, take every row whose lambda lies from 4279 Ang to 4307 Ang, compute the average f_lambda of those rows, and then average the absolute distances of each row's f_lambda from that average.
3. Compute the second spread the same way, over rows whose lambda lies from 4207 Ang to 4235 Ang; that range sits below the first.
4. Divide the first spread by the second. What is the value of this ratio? 0.10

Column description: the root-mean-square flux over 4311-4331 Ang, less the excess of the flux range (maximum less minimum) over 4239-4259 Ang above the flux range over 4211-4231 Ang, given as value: 2.0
